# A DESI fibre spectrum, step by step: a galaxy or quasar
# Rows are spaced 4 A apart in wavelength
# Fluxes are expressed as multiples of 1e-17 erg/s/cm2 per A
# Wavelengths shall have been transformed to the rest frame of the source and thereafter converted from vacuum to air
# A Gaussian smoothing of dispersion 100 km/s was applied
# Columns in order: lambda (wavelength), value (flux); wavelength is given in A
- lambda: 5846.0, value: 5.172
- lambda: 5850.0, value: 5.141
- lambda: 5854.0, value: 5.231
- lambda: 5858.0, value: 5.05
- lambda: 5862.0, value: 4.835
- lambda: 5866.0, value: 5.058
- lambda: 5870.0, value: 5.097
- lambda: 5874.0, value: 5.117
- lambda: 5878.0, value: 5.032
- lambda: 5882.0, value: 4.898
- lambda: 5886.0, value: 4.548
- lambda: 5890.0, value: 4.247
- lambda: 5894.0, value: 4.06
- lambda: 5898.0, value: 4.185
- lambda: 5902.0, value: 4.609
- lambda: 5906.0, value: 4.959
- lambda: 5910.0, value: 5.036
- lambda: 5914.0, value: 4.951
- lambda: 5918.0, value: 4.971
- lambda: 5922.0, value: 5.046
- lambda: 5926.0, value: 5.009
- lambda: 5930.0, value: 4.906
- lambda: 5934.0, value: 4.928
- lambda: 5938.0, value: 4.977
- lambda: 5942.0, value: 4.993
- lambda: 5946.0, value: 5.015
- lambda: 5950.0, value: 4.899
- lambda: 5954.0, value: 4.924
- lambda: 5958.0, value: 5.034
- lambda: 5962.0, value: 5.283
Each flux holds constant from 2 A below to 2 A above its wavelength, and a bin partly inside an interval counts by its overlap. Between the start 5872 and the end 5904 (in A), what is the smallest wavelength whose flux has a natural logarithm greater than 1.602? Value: 5874.0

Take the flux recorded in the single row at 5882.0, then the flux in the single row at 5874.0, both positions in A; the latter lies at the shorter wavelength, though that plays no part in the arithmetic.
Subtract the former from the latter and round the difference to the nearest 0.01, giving 0.22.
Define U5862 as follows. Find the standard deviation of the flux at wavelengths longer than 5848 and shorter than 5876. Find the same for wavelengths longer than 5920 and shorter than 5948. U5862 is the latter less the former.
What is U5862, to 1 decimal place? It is -0.1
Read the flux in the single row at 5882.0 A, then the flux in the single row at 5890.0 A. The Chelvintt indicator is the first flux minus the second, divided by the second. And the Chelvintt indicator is 0.15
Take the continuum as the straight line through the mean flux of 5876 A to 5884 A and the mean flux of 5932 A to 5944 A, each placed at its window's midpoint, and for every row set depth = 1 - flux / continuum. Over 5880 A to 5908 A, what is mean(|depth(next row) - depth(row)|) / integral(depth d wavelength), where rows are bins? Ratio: 0.02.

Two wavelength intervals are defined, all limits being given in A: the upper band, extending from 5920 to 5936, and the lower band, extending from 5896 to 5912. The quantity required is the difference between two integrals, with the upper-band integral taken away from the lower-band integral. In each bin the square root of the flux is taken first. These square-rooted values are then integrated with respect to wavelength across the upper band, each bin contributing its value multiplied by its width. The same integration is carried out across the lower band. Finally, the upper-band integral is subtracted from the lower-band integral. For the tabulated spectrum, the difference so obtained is -1.0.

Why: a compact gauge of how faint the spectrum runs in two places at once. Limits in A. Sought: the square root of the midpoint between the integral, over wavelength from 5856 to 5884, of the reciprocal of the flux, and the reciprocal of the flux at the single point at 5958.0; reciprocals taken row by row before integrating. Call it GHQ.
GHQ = 1.70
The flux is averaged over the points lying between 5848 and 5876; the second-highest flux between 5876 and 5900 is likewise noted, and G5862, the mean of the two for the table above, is 4.99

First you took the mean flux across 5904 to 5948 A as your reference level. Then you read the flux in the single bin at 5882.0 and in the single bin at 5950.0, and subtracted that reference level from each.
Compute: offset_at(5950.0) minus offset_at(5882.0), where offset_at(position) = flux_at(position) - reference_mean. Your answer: 0.0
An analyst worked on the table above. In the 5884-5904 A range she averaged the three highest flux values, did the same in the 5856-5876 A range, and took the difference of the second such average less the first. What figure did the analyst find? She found 0.62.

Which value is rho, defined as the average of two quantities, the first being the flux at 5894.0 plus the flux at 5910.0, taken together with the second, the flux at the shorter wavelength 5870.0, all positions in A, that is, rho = 7.1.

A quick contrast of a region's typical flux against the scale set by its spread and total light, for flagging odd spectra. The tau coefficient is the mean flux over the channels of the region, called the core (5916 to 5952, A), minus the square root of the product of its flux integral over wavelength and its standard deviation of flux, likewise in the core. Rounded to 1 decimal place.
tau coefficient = 2.0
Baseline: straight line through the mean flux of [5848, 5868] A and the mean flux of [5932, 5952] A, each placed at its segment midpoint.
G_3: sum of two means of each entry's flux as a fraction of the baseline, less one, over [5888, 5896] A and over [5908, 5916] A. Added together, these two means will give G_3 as -0.17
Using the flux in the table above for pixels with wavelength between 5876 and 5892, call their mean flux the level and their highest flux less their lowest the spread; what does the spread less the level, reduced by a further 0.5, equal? -4.4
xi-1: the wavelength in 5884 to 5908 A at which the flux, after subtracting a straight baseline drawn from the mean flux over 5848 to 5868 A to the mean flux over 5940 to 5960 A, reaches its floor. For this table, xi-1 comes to 5894.0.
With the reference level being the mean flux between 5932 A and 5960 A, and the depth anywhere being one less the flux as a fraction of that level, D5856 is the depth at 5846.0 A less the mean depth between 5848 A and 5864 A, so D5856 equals -0.022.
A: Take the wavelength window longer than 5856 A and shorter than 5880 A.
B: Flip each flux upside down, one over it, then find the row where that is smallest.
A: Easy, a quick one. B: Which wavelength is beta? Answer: 5874.0 A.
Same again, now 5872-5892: 5874.0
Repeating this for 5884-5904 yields 5902.0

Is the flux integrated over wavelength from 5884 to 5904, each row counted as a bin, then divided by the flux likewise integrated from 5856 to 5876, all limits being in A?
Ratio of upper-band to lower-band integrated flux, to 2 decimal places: 0.86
